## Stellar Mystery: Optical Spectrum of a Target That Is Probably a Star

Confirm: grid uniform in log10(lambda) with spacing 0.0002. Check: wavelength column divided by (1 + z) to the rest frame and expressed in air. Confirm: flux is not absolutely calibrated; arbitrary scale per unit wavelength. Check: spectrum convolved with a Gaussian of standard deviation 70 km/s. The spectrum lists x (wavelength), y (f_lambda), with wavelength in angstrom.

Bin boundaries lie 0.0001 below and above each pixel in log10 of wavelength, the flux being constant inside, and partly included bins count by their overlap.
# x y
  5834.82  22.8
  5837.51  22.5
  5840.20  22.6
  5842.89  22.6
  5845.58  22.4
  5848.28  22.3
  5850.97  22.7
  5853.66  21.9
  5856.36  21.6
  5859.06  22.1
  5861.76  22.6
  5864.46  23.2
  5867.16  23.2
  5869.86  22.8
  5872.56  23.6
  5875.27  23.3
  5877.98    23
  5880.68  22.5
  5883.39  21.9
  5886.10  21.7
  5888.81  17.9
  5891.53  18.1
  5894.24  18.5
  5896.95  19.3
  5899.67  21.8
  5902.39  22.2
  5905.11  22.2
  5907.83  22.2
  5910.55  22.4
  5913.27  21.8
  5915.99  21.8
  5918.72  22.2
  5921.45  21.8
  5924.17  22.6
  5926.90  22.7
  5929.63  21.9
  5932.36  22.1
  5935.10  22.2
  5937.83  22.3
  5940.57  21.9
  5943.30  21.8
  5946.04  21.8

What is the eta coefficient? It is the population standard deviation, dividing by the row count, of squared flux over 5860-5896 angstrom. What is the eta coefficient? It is 83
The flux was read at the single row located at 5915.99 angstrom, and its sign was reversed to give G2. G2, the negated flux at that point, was -21.8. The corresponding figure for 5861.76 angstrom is -22.6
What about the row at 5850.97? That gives -22.7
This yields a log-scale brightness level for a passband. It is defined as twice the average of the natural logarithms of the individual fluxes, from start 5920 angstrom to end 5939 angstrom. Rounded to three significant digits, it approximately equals 6.20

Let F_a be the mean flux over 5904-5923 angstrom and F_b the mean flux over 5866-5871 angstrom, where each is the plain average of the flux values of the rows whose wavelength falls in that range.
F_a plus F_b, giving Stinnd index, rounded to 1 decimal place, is 45.1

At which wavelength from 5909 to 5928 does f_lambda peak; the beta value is 5926.90 angstrom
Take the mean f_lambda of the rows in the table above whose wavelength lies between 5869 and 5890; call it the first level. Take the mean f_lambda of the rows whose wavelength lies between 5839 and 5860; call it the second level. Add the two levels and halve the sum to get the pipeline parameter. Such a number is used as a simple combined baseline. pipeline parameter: 22.2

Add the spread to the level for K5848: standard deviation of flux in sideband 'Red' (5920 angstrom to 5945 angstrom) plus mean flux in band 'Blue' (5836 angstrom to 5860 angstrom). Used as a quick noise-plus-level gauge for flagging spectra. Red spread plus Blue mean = 22.6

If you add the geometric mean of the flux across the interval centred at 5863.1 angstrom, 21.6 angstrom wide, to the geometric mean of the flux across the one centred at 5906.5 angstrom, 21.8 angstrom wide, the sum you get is 44.3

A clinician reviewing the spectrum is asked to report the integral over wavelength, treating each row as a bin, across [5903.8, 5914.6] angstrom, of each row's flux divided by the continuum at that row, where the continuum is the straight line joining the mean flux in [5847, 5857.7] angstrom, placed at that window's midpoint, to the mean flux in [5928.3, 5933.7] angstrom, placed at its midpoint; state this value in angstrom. 11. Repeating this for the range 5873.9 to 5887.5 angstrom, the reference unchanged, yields 14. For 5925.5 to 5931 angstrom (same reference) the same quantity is 6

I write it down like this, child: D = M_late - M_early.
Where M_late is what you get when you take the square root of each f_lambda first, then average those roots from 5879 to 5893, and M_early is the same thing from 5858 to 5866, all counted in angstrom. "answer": -0.24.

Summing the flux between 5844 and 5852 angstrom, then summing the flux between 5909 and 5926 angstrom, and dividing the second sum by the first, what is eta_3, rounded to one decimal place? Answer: 2.0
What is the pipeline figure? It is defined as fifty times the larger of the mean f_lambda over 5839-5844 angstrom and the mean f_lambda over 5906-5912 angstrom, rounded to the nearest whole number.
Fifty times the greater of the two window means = 1130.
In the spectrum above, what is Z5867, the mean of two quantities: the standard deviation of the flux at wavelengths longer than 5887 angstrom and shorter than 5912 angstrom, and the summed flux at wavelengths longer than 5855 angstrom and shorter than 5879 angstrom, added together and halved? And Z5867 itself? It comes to 104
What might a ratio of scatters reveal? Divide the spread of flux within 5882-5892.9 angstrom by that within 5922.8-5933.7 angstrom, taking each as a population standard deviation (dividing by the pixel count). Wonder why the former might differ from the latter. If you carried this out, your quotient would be 5.7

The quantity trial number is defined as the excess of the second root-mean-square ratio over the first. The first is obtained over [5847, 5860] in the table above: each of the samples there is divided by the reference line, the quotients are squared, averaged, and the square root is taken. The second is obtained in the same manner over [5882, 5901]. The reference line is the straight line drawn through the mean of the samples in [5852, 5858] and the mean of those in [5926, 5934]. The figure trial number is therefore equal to -0.11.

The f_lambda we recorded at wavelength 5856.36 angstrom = 21.6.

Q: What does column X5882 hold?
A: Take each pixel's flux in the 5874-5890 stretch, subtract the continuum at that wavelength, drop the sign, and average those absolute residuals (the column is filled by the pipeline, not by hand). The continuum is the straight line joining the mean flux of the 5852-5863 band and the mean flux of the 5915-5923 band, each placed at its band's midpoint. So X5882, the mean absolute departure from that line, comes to 1.2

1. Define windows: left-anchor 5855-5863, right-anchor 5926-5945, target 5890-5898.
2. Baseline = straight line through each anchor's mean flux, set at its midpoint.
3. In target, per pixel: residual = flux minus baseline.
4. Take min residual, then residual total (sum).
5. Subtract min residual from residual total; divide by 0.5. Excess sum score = -13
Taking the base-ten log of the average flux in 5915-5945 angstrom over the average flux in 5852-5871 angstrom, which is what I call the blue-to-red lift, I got -0.007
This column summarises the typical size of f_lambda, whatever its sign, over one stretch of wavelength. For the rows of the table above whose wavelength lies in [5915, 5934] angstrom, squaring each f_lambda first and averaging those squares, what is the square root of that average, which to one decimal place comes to 22.2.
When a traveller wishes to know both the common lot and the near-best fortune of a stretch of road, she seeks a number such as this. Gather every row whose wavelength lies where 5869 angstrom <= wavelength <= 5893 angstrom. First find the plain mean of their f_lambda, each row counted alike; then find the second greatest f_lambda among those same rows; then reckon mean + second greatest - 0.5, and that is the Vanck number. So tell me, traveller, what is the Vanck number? 44.4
